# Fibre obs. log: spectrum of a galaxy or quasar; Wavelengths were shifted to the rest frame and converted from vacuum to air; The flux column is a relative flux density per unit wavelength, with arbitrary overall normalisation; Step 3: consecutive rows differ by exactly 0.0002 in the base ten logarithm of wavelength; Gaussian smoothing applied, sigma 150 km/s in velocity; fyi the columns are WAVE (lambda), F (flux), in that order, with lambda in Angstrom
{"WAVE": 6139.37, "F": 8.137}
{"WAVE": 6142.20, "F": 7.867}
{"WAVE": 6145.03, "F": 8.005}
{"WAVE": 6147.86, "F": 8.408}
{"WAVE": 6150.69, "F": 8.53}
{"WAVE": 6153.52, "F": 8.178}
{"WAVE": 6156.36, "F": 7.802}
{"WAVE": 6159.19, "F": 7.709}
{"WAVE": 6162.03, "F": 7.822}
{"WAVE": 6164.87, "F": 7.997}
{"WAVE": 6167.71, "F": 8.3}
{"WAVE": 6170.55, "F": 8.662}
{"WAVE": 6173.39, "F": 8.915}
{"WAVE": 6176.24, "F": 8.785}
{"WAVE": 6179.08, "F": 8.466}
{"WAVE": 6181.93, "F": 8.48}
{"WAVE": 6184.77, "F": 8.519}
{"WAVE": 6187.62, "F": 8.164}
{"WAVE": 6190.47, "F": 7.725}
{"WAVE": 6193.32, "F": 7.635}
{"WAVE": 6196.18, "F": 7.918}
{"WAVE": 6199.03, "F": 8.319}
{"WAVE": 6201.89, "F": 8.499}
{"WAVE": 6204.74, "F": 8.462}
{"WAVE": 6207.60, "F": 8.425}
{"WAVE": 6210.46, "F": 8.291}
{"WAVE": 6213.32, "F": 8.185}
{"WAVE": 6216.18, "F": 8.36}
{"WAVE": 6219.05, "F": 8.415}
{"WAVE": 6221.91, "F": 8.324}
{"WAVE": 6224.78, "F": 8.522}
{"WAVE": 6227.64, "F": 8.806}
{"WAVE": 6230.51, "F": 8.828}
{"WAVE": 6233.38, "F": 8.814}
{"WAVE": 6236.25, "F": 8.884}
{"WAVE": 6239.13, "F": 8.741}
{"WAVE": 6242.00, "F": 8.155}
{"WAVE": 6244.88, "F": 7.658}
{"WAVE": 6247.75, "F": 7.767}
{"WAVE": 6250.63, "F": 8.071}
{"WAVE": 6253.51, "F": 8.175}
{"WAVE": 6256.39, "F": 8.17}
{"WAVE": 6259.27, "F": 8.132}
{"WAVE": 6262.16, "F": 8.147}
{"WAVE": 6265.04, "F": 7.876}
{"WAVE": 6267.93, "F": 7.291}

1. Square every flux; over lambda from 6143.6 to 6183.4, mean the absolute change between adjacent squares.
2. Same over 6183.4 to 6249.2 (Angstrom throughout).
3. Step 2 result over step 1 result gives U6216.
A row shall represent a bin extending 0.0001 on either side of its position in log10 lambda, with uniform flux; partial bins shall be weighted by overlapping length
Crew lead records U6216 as 0.84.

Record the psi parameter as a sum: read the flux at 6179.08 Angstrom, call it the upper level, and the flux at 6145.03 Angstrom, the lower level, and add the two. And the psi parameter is 16.5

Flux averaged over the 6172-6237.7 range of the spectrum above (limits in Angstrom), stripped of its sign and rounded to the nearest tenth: 8.4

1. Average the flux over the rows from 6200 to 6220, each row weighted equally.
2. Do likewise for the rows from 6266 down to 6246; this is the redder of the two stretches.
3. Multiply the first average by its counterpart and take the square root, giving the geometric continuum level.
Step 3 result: 8.21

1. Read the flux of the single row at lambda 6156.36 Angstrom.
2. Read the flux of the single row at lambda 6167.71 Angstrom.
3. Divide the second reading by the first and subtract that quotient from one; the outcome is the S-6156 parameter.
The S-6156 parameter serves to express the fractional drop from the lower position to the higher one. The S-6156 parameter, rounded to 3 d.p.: -0.064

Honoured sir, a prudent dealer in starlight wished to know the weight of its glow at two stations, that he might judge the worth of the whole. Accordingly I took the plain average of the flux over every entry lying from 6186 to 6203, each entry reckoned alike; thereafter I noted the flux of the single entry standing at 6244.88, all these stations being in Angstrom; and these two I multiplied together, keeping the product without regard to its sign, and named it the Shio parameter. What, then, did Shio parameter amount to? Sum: 62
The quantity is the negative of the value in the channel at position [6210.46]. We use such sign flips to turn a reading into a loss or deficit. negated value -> -8.3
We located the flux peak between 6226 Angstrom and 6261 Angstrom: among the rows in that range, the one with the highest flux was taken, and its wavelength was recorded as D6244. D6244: 6236.25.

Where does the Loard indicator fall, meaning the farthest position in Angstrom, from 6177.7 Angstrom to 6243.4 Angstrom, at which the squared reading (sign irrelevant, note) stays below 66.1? 6196.18 Angstrom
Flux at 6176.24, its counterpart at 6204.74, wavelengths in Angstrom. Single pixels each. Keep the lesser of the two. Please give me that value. 8.5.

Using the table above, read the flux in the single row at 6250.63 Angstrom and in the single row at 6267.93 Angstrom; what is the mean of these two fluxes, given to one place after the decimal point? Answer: 7.7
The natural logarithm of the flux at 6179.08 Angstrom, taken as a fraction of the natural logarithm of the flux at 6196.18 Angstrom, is 1.03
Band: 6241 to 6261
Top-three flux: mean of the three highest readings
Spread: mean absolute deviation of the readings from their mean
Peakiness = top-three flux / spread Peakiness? 47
